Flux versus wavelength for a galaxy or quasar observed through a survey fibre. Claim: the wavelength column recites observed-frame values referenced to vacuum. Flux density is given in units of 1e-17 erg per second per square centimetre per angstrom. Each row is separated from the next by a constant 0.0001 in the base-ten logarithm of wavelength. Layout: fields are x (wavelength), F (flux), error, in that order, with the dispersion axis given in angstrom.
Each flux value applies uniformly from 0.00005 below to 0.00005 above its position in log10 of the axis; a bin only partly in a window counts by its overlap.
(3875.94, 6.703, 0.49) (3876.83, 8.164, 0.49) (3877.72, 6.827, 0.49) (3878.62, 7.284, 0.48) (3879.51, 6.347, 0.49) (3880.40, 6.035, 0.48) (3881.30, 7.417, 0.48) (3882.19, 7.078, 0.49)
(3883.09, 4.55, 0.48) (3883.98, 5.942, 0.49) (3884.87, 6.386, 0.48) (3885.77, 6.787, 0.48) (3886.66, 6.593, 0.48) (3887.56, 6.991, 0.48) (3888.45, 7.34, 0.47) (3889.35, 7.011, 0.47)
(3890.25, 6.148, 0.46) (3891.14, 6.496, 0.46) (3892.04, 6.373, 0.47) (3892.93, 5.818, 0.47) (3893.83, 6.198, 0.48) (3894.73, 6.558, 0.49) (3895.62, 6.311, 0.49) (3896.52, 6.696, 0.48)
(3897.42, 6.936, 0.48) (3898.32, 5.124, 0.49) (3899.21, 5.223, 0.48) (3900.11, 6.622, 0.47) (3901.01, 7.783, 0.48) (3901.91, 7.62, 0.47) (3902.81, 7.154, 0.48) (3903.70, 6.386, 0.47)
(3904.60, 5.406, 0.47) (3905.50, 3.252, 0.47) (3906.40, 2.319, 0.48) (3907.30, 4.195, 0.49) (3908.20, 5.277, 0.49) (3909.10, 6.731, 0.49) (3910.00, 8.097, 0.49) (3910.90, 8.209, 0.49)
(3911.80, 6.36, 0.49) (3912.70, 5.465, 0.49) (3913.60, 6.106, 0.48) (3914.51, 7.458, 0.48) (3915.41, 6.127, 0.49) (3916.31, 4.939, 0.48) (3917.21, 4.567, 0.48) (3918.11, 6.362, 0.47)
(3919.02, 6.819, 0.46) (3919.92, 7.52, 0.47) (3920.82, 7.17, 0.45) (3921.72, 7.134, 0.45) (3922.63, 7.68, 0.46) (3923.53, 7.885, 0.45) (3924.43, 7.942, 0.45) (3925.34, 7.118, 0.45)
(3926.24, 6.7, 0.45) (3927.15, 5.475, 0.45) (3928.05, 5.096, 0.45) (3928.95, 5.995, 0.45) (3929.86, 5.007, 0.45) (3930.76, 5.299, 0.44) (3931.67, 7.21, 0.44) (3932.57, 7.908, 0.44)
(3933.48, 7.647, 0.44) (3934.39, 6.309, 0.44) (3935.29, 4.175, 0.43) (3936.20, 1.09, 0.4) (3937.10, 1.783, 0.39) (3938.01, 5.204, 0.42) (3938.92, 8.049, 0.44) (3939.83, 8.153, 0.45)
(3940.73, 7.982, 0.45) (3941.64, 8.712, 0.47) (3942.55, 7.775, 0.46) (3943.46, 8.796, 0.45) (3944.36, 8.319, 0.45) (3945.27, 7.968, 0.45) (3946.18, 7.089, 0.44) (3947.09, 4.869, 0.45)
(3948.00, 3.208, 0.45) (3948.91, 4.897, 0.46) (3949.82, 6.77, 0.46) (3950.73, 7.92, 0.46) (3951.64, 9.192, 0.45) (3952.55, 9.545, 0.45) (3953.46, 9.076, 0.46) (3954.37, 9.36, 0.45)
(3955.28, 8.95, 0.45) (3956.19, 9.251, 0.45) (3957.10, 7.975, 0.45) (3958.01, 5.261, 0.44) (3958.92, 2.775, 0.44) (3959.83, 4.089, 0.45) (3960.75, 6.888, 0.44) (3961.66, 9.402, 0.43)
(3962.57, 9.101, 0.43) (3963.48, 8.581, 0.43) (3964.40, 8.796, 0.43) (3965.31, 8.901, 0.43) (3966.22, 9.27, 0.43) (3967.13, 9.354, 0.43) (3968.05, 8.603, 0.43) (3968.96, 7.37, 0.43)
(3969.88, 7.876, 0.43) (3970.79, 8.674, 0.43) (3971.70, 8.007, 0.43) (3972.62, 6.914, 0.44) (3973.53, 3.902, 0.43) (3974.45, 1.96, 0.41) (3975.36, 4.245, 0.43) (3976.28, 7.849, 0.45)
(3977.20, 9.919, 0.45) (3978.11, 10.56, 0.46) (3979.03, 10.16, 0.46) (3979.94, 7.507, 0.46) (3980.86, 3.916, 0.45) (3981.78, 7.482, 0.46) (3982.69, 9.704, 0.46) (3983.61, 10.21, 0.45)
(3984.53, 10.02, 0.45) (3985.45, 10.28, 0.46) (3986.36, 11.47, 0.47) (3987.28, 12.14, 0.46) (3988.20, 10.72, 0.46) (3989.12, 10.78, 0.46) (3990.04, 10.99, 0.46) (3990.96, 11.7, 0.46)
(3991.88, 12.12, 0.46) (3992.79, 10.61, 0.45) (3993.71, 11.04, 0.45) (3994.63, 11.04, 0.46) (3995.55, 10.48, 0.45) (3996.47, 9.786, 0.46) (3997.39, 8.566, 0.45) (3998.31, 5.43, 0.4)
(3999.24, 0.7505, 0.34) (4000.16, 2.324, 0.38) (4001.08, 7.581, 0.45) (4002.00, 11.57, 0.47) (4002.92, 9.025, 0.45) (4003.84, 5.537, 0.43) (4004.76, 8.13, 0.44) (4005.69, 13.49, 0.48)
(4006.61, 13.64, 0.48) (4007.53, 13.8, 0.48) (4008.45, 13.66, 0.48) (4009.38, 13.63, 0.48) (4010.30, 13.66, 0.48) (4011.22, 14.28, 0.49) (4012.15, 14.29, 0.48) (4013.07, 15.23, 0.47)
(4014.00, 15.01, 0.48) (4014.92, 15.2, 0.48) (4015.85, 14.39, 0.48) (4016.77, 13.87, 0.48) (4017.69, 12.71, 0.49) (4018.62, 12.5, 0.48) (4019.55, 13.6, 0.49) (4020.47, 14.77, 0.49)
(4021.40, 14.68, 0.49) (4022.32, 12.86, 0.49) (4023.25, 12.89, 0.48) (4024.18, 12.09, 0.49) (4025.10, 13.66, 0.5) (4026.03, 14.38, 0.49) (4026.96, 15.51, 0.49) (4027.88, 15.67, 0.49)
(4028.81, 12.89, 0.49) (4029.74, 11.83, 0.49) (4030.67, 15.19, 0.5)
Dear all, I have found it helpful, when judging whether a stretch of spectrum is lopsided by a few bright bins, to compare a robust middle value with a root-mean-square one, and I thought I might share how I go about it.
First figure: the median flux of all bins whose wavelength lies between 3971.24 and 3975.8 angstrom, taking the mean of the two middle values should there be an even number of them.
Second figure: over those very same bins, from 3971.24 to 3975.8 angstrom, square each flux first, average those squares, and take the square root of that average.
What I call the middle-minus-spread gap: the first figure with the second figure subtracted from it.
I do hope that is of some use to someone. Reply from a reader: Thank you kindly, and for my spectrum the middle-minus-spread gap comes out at -1.2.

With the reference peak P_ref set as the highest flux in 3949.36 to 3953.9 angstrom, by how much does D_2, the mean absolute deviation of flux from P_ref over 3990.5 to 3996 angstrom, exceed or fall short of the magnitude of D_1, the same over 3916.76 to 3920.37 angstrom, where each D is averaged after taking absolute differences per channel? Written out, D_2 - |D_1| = -1.6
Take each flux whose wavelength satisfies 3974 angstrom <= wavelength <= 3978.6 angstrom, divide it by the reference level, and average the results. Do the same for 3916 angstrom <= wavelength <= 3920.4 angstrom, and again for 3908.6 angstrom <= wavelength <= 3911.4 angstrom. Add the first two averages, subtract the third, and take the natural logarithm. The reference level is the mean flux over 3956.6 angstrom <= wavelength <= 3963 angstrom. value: -0.2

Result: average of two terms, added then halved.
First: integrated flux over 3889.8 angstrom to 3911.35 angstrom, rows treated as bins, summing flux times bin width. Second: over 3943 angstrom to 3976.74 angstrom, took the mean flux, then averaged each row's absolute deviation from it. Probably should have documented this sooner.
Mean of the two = 67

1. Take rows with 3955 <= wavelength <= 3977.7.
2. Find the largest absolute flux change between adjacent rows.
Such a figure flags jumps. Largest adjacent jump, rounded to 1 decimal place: 3.6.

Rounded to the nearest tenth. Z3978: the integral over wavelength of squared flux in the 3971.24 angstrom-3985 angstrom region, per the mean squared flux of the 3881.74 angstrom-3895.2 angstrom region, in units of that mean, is 20.9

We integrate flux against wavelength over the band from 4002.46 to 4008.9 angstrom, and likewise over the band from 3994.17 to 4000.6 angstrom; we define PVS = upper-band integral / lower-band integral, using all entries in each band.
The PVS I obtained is 1.60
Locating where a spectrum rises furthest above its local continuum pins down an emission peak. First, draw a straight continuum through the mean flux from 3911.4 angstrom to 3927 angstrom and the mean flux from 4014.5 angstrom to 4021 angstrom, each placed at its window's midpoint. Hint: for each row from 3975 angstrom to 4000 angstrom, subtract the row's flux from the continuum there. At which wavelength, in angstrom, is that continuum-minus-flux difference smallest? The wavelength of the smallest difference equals 3987.28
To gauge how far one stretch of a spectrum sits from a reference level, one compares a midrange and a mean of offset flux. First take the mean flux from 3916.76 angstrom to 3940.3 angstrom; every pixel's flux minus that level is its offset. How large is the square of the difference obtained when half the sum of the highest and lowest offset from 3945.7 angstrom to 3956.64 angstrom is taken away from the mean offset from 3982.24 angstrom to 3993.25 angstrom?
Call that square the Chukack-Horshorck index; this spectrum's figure 20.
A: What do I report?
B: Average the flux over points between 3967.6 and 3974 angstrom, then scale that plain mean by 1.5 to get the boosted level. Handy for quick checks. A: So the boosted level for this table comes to 11.0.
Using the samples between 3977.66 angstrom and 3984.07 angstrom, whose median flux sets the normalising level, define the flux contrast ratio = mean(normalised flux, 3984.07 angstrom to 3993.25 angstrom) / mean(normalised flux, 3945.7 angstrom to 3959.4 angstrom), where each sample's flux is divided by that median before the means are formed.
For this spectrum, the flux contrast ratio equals 1.6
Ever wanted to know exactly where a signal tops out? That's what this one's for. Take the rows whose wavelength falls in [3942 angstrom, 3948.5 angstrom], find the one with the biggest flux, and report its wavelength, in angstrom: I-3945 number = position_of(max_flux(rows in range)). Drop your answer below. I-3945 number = 3943.46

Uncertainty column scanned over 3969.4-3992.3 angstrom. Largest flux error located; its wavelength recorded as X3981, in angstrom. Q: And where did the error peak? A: 3986.36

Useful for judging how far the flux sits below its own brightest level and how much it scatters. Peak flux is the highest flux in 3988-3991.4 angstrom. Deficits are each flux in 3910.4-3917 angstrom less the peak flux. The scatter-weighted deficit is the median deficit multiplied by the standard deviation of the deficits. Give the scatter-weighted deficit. -6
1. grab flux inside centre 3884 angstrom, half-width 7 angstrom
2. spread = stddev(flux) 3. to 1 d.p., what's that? 0.7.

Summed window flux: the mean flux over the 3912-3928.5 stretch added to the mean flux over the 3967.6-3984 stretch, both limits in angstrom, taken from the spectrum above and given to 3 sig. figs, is 14.0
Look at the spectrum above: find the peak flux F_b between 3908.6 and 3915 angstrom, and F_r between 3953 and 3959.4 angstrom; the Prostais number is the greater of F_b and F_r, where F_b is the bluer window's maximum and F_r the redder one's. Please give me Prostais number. 9.4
